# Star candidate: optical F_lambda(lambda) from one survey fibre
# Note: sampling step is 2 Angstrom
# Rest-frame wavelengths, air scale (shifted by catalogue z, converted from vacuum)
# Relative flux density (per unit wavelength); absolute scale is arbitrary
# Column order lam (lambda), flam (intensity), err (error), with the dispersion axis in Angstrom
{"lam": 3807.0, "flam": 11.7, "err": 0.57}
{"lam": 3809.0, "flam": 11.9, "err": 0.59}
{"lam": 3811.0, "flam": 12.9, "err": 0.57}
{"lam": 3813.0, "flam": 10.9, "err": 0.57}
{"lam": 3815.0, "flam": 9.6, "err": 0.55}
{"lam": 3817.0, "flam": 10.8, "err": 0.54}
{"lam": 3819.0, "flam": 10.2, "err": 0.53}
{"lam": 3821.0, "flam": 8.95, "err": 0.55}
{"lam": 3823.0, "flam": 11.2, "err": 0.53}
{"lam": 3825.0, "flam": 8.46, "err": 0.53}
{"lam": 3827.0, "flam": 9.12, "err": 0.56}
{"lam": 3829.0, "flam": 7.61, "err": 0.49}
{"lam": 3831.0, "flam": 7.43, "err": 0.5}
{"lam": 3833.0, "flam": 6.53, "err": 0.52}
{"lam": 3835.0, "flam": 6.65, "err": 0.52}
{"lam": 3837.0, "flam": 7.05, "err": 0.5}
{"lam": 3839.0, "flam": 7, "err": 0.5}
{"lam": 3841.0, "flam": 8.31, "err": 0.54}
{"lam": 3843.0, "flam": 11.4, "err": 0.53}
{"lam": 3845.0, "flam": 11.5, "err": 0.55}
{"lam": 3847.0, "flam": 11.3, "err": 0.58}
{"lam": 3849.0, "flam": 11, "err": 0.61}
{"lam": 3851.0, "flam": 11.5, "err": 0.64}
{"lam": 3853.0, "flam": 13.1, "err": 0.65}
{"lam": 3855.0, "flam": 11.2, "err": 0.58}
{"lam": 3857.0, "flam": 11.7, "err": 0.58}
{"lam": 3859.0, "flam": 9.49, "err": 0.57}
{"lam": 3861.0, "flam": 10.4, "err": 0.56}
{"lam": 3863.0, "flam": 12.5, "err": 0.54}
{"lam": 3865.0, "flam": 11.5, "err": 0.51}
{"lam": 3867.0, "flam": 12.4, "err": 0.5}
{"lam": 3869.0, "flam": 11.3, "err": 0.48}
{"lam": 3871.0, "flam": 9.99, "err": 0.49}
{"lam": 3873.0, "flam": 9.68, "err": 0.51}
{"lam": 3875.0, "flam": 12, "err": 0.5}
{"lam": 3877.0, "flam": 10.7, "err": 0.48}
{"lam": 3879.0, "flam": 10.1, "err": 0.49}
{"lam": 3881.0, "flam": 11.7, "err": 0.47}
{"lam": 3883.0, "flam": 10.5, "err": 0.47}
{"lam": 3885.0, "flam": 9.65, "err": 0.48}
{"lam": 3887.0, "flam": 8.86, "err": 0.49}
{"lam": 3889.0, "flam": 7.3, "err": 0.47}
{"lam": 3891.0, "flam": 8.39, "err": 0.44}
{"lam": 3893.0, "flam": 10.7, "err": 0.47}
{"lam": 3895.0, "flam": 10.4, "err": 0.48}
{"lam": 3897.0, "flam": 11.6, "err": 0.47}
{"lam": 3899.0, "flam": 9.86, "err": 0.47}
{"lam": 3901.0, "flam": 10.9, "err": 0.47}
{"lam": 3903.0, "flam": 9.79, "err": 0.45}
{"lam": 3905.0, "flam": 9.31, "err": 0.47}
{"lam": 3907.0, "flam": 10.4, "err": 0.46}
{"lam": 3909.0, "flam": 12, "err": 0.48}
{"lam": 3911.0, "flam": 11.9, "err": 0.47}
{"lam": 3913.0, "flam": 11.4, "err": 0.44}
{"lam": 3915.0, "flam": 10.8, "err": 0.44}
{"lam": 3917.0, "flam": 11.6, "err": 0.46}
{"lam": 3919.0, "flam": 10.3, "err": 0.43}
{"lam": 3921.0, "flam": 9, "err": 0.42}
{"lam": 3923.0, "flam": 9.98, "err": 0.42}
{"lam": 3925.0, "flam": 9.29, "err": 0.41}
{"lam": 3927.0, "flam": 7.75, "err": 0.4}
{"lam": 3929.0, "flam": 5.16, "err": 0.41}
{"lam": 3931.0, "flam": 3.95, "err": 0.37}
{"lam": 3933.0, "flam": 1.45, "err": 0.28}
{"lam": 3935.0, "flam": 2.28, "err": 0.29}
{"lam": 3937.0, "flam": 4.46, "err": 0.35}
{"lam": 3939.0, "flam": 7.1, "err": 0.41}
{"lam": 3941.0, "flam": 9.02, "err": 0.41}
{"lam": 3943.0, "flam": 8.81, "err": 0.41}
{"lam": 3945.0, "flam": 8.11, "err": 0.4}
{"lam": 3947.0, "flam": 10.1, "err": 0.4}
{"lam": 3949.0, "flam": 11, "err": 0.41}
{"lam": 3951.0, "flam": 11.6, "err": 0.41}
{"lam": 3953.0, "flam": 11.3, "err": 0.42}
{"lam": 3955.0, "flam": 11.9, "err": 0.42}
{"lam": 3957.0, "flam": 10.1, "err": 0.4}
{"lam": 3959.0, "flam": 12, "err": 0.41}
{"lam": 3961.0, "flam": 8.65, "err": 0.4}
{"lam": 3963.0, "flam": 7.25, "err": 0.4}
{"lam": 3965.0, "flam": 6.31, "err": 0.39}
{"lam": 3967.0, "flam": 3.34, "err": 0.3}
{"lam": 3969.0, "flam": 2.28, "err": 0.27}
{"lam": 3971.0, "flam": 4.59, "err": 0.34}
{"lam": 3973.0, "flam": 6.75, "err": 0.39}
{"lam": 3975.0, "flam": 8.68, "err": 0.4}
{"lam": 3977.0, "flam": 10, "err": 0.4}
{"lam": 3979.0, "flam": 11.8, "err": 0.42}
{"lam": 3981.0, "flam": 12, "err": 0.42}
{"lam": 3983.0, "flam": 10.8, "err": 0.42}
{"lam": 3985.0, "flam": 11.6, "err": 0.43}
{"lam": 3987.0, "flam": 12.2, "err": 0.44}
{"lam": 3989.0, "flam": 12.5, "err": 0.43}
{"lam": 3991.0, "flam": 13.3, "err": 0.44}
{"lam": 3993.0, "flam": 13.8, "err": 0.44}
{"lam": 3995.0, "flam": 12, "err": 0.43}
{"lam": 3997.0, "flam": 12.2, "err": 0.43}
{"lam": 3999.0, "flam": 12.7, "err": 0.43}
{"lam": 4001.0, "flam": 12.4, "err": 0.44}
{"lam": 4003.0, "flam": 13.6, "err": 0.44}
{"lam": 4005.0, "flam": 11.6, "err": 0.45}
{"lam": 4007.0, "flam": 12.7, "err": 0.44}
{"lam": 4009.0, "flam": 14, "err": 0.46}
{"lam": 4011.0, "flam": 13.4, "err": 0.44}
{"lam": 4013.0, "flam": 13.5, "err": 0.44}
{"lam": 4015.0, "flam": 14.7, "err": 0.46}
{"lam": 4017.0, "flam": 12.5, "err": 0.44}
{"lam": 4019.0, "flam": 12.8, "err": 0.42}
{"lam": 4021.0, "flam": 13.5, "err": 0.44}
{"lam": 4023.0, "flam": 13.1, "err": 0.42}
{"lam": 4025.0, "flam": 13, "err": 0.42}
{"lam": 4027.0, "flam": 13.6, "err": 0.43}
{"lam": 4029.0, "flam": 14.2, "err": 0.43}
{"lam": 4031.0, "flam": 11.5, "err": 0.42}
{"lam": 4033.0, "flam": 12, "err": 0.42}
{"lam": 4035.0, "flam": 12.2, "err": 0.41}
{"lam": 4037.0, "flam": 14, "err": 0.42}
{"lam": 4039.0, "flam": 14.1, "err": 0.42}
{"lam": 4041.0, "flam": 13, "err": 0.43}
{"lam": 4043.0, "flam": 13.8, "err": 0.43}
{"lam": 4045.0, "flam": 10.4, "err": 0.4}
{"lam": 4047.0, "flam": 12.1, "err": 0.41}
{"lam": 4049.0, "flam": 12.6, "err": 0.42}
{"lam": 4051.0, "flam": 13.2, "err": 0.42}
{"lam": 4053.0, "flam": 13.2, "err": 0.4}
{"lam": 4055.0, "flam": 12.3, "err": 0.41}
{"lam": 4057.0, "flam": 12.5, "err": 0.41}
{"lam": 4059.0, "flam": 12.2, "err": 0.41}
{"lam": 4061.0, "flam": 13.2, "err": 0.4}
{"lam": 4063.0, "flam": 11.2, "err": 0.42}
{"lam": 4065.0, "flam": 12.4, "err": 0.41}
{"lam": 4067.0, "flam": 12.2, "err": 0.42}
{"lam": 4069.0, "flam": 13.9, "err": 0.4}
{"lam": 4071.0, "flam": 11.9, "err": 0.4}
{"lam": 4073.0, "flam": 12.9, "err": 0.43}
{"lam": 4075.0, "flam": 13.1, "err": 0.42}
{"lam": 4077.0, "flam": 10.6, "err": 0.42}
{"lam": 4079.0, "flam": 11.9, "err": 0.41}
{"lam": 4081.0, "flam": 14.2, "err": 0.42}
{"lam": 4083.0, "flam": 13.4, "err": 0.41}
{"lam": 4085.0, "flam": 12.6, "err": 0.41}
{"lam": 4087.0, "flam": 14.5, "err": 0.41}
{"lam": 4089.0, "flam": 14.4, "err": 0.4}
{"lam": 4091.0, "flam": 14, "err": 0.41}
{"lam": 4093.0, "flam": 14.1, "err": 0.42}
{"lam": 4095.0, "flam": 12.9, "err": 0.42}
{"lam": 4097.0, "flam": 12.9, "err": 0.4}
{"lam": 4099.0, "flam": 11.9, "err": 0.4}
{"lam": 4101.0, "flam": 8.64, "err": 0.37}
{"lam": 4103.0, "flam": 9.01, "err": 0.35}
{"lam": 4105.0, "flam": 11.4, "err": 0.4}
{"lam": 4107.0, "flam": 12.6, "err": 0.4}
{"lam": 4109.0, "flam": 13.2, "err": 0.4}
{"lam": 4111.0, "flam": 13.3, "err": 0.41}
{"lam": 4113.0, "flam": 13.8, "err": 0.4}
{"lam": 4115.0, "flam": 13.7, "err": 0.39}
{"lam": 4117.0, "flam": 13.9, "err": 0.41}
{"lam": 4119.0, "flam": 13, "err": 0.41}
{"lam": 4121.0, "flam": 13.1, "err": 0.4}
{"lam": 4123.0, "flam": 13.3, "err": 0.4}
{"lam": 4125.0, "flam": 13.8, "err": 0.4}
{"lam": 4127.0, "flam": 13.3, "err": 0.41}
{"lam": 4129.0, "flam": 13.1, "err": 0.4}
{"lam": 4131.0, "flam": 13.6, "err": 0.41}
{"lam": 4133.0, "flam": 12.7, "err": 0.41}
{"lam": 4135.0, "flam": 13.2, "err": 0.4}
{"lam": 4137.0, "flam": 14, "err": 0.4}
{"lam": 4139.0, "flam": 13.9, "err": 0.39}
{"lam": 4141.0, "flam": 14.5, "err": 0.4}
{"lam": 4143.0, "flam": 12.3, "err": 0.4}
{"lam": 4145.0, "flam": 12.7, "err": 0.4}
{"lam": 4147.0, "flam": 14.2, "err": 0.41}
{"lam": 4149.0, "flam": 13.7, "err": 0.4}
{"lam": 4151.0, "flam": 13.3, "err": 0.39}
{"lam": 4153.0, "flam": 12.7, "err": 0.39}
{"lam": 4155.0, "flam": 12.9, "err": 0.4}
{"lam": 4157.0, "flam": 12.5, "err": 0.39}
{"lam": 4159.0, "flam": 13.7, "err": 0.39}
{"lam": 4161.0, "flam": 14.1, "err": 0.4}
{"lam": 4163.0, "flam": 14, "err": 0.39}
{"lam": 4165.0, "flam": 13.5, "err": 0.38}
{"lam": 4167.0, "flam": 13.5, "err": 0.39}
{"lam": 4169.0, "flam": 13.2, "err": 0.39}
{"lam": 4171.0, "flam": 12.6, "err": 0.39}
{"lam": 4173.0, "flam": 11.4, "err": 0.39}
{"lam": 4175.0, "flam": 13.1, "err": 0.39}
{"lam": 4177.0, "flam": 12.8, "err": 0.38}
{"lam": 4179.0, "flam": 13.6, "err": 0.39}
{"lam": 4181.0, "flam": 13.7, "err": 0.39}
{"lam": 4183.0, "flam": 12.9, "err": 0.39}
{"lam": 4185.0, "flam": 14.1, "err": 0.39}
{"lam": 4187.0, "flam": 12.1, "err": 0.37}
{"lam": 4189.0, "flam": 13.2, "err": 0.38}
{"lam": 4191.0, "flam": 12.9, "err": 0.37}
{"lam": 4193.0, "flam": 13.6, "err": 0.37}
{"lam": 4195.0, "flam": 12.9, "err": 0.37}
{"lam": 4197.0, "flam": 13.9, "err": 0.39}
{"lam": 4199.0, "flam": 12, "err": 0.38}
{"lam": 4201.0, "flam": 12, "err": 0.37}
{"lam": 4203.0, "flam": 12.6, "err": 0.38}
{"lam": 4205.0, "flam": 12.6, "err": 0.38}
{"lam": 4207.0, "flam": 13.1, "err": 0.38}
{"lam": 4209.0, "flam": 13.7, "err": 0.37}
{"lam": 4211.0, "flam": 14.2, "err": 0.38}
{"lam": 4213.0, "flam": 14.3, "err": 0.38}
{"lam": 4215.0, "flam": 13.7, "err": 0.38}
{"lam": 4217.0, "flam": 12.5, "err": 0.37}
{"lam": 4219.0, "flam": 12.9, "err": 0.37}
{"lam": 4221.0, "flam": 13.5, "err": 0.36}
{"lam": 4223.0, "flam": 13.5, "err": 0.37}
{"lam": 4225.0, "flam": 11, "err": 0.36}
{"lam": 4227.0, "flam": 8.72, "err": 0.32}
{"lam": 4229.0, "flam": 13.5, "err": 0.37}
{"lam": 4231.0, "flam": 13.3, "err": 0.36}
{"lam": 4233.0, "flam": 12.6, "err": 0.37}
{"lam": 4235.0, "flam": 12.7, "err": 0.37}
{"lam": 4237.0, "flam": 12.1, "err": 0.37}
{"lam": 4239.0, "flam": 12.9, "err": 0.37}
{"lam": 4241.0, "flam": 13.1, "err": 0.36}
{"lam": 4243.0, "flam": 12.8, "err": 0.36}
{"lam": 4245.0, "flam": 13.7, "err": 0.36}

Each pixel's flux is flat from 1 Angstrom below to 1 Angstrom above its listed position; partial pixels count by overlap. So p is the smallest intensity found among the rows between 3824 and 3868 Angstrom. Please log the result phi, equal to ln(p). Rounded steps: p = 6.53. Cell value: 1.9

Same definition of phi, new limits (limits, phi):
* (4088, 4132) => 2.2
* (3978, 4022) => 2.4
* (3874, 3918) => 2.0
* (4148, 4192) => 2.4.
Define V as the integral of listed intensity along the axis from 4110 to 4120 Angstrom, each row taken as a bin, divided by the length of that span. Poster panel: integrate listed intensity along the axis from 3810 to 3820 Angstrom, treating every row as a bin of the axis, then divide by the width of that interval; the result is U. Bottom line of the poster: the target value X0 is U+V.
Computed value 24.4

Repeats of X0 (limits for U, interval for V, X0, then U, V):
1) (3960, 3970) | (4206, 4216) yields 19.4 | 5.6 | 13.8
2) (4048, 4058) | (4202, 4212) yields 26.0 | 12.8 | 13.2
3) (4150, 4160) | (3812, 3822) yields 23.1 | 13.0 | 10.1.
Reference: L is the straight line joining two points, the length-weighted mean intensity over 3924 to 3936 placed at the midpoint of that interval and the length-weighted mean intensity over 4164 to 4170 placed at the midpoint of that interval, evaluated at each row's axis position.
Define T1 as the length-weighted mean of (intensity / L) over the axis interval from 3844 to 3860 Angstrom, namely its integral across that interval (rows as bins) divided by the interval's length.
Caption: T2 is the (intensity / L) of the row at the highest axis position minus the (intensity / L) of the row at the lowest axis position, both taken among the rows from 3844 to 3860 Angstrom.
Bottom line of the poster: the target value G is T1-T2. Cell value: 7.2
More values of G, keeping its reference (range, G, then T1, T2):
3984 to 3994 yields 1.6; 1.8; 0.24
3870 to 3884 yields 3.7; 3.4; -0.29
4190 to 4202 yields 1.0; 0.9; -0.08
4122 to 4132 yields 1.1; 1.1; 0.00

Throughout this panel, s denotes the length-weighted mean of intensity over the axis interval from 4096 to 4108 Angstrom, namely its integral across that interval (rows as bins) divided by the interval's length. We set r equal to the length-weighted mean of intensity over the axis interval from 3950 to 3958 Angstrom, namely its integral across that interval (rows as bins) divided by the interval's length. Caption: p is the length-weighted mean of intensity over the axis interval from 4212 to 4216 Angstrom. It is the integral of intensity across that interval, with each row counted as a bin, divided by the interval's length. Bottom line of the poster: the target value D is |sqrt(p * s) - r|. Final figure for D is 1.2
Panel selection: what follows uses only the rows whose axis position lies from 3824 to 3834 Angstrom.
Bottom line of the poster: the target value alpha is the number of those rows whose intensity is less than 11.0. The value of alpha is 5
